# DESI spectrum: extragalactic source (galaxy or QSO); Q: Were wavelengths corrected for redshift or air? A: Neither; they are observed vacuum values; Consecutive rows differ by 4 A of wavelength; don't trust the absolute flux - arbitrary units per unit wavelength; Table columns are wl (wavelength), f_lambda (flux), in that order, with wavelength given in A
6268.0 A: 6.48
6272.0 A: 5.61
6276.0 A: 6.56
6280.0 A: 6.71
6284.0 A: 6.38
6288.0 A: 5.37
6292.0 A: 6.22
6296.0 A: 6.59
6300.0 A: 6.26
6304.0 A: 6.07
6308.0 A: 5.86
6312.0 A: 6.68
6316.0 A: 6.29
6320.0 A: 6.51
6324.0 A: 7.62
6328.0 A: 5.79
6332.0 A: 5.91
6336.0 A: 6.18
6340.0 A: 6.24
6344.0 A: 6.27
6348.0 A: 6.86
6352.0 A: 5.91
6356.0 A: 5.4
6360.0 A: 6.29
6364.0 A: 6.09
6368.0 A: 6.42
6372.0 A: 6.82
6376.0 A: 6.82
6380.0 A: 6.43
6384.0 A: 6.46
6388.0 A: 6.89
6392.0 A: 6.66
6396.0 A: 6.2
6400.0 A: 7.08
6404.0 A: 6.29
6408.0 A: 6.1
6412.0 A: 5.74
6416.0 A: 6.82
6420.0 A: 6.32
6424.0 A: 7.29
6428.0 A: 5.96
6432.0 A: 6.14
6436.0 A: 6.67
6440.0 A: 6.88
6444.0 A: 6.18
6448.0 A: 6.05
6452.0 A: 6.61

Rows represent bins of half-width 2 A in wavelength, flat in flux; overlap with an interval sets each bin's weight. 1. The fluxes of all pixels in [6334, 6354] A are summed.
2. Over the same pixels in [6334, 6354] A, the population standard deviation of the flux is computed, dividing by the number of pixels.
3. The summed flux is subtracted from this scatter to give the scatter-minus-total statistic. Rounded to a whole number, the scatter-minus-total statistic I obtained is -31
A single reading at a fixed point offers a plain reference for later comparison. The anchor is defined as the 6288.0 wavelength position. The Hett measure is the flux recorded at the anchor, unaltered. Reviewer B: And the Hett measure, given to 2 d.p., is 5.37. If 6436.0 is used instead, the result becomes 6.67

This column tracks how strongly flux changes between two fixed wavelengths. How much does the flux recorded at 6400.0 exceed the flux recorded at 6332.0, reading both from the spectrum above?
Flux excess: 1.2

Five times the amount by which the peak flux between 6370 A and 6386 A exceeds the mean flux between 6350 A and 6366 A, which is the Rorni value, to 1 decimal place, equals 4.5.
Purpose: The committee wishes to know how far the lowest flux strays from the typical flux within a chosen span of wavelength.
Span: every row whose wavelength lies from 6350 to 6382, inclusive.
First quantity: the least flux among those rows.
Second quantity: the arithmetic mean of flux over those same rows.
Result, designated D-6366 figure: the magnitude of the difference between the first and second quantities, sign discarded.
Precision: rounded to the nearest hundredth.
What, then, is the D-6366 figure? 0.87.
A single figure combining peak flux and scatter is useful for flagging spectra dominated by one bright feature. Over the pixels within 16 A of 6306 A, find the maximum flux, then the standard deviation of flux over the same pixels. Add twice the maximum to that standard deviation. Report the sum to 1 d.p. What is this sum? 13.6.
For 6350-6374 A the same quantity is 14.1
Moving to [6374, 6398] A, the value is 14.0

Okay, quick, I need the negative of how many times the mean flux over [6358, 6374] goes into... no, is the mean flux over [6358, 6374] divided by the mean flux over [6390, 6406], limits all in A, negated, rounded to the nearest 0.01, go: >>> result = -0.98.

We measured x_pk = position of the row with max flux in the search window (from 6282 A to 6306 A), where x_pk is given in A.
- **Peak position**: 6296.0 A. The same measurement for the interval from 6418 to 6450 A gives 6424.0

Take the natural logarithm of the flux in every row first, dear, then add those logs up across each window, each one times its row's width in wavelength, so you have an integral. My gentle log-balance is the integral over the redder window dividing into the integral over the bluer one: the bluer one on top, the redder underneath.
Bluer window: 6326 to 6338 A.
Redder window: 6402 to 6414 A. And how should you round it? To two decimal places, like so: 0.99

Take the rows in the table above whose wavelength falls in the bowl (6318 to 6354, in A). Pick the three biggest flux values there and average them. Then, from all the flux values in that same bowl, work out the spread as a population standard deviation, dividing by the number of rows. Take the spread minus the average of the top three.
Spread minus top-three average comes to -6.45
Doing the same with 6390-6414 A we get -6.25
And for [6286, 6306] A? -5.95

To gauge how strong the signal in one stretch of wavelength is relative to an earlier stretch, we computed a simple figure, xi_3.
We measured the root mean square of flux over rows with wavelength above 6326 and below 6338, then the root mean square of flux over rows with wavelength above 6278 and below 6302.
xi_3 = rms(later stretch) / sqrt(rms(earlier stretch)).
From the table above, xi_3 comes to 2.38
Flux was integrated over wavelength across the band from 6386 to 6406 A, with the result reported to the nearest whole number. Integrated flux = 132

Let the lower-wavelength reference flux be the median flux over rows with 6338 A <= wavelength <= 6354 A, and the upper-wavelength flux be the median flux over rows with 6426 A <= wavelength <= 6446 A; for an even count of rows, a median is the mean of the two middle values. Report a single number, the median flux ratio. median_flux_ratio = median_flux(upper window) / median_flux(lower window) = 0.99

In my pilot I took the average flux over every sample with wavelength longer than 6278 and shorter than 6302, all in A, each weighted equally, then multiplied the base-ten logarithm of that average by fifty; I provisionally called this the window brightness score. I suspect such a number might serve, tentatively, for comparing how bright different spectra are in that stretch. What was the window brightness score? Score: 39.81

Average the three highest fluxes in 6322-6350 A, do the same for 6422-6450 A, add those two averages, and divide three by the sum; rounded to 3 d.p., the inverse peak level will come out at 0.216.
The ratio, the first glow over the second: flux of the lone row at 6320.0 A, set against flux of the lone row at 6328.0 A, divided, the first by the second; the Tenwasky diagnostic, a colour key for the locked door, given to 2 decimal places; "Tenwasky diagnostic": 1.12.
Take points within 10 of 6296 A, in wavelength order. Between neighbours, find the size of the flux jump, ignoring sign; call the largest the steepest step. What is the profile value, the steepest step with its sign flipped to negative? -0.85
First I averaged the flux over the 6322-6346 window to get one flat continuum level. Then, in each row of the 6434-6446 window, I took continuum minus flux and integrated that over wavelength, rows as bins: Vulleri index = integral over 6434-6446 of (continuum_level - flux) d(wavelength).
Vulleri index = -3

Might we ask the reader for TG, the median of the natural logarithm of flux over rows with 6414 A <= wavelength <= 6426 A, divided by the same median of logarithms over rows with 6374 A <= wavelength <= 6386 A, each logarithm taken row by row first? 1.03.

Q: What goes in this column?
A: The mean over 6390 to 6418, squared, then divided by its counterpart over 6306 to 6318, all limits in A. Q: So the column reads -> 6.6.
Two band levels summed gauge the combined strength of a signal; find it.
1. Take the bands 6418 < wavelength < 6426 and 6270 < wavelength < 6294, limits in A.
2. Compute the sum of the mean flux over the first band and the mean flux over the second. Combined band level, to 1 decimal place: 12.9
